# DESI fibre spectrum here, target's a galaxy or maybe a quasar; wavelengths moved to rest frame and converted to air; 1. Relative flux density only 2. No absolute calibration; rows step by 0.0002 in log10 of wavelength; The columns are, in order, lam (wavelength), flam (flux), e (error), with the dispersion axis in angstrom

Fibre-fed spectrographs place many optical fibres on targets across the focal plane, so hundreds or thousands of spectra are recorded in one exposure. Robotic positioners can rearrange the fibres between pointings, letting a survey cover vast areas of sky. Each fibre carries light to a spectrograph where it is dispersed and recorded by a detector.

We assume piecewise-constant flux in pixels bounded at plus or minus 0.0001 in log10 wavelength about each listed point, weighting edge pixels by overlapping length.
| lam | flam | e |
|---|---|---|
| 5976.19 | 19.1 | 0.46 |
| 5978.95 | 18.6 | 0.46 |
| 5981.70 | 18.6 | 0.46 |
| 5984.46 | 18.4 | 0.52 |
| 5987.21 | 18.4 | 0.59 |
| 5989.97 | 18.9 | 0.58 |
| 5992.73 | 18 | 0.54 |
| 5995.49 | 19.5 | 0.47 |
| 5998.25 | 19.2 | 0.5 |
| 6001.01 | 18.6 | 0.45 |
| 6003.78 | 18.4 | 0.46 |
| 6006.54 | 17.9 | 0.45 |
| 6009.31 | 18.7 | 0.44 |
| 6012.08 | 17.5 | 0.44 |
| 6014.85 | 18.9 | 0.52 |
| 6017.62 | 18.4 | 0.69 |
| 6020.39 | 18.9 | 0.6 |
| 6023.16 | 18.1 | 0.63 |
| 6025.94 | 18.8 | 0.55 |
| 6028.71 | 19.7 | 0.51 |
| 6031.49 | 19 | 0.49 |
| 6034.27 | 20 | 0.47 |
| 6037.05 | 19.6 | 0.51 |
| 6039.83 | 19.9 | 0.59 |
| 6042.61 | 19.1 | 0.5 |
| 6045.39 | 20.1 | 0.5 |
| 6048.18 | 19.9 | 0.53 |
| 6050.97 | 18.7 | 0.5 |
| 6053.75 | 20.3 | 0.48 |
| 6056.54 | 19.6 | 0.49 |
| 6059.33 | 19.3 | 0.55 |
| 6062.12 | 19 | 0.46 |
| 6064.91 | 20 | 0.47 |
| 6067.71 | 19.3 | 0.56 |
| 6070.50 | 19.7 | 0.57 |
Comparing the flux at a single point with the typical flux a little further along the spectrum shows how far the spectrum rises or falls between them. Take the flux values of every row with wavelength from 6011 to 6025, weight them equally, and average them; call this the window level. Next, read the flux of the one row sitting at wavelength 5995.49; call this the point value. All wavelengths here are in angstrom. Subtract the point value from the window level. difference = -1.1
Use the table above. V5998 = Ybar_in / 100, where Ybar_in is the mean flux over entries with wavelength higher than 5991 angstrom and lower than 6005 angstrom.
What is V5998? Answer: 0.187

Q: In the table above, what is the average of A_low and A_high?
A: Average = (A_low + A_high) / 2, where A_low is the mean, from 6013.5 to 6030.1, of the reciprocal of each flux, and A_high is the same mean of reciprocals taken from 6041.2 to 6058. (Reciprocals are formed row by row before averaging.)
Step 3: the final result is 0.0521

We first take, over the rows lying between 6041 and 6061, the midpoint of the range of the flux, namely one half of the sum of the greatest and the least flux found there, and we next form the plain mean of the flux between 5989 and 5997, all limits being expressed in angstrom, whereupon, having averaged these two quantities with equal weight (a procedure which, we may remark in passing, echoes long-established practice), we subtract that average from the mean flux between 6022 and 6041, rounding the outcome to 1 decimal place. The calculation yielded 0.2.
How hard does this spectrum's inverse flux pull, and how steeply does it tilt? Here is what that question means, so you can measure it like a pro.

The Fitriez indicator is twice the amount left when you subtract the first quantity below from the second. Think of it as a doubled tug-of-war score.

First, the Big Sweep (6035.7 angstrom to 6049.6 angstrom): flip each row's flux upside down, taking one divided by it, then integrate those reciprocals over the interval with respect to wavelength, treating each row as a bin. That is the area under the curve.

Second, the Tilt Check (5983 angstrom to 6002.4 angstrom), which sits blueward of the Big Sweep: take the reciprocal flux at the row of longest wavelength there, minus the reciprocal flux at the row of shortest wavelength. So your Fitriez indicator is -1.4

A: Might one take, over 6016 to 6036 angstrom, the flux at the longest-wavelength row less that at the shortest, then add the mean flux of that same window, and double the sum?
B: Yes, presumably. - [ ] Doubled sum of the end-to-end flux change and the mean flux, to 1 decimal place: 41.2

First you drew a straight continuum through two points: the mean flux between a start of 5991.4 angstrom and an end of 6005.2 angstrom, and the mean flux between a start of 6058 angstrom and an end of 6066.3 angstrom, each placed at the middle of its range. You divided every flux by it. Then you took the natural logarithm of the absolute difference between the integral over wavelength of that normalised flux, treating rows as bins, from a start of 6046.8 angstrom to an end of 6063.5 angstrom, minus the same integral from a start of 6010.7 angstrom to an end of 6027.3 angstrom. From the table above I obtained -0.4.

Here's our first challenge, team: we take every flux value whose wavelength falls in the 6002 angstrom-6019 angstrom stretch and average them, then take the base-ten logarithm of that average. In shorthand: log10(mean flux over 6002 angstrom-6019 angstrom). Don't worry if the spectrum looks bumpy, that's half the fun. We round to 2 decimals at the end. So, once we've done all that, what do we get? 1.26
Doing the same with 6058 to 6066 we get 1.29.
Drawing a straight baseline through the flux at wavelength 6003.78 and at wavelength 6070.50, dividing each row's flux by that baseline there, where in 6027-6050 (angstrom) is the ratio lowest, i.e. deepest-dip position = 6042.61 angstrom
